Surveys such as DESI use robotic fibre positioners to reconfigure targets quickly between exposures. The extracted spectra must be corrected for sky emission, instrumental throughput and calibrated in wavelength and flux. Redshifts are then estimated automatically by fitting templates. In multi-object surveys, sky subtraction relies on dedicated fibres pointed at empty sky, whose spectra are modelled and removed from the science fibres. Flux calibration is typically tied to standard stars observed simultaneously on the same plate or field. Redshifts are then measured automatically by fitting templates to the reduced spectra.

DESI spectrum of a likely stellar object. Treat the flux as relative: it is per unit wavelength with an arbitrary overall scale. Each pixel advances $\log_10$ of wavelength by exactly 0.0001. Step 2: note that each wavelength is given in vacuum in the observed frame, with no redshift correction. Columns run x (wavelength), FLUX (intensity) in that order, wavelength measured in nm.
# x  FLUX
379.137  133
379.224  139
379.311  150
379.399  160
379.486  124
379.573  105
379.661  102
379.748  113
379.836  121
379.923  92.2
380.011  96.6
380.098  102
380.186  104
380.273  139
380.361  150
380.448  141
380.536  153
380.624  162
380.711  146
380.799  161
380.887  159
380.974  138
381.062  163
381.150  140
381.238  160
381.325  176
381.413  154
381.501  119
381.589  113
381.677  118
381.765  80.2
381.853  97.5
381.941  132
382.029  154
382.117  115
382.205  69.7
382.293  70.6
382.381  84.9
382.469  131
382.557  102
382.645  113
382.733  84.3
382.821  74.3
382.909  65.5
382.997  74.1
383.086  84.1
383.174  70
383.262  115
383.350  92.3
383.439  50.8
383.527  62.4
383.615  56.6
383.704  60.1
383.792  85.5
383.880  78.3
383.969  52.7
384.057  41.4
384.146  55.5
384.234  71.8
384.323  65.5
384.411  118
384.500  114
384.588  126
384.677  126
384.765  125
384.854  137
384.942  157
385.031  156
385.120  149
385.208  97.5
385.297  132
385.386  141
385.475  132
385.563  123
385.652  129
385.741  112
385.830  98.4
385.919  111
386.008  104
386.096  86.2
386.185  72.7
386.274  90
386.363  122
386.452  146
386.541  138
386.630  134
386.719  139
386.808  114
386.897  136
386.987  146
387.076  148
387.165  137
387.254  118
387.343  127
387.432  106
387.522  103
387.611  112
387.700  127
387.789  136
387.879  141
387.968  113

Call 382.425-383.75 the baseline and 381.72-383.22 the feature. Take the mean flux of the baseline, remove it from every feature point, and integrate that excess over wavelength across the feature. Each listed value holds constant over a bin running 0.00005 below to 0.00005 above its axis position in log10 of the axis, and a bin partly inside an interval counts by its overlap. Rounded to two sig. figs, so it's 18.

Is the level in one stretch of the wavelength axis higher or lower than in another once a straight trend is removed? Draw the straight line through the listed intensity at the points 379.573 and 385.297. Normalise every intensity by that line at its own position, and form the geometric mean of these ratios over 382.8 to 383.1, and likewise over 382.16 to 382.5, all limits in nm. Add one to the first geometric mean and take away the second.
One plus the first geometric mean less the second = 0.88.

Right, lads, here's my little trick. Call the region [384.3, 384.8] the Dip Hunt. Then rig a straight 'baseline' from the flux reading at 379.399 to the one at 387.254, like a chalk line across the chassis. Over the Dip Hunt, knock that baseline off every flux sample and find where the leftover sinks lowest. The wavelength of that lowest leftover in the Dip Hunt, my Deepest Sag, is 384.323 nm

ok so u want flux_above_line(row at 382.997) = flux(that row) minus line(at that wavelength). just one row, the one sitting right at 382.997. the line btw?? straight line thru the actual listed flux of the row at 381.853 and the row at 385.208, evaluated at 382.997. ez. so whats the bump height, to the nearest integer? -23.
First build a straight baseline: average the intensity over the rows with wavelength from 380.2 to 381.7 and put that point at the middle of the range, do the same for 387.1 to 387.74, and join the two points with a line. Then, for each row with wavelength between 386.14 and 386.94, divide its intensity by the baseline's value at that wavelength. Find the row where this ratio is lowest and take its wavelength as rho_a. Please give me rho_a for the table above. 386.185 nm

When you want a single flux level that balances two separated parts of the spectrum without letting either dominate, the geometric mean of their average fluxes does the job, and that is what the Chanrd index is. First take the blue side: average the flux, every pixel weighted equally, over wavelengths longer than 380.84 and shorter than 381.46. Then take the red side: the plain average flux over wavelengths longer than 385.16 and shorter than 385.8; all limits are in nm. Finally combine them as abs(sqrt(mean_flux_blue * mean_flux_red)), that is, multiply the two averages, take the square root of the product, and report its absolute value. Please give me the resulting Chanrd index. 139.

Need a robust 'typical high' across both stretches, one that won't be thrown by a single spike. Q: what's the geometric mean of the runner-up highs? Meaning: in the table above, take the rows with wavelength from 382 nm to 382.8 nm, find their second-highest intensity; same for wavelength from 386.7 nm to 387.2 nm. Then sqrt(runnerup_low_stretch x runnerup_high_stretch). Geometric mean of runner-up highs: 138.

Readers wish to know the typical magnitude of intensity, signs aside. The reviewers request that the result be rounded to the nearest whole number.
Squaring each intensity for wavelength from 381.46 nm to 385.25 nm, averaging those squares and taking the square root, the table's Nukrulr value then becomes 101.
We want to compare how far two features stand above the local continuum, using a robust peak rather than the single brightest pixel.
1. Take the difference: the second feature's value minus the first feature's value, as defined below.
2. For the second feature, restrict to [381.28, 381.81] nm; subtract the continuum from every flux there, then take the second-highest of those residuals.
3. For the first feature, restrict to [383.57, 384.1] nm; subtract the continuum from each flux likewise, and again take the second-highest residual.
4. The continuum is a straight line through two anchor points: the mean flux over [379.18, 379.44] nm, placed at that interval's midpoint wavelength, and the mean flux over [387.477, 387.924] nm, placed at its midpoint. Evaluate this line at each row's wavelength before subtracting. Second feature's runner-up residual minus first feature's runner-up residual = 68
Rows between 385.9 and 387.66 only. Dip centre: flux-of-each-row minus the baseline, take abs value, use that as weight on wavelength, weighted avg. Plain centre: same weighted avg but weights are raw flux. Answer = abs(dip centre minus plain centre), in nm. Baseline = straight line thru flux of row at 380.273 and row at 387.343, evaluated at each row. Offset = 0.19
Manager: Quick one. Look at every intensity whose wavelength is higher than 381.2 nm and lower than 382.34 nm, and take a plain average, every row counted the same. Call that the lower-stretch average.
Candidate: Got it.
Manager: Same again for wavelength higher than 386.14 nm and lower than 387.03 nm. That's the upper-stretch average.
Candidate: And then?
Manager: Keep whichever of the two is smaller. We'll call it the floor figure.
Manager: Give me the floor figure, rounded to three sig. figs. 120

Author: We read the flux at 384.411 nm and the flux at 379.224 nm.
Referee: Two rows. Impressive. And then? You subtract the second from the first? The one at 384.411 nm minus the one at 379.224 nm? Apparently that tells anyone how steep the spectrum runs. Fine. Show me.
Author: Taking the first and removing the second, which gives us -21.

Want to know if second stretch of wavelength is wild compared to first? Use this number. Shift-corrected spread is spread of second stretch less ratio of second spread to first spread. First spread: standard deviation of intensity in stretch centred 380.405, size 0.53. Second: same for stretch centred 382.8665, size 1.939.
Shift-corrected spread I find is 26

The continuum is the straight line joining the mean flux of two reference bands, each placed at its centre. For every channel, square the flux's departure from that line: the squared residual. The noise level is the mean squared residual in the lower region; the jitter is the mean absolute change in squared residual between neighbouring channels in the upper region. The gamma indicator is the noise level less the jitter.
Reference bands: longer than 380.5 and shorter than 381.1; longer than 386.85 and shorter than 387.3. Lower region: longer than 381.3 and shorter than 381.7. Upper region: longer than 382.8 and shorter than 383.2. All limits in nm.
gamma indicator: -658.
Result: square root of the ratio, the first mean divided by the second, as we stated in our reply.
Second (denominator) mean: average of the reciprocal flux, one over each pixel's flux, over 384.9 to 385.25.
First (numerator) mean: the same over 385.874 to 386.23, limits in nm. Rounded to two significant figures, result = 1.2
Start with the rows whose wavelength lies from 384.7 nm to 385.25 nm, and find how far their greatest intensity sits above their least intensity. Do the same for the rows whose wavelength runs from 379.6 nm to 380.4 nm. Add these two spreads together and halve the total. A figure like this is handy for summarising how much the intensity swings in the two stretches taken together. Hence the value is 59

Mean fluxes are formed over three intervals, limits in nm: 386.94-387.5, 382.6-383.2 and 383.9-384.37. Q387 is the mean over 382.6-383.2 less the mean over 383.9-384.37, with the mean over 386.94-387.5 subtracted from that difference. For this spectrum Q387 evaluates -107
